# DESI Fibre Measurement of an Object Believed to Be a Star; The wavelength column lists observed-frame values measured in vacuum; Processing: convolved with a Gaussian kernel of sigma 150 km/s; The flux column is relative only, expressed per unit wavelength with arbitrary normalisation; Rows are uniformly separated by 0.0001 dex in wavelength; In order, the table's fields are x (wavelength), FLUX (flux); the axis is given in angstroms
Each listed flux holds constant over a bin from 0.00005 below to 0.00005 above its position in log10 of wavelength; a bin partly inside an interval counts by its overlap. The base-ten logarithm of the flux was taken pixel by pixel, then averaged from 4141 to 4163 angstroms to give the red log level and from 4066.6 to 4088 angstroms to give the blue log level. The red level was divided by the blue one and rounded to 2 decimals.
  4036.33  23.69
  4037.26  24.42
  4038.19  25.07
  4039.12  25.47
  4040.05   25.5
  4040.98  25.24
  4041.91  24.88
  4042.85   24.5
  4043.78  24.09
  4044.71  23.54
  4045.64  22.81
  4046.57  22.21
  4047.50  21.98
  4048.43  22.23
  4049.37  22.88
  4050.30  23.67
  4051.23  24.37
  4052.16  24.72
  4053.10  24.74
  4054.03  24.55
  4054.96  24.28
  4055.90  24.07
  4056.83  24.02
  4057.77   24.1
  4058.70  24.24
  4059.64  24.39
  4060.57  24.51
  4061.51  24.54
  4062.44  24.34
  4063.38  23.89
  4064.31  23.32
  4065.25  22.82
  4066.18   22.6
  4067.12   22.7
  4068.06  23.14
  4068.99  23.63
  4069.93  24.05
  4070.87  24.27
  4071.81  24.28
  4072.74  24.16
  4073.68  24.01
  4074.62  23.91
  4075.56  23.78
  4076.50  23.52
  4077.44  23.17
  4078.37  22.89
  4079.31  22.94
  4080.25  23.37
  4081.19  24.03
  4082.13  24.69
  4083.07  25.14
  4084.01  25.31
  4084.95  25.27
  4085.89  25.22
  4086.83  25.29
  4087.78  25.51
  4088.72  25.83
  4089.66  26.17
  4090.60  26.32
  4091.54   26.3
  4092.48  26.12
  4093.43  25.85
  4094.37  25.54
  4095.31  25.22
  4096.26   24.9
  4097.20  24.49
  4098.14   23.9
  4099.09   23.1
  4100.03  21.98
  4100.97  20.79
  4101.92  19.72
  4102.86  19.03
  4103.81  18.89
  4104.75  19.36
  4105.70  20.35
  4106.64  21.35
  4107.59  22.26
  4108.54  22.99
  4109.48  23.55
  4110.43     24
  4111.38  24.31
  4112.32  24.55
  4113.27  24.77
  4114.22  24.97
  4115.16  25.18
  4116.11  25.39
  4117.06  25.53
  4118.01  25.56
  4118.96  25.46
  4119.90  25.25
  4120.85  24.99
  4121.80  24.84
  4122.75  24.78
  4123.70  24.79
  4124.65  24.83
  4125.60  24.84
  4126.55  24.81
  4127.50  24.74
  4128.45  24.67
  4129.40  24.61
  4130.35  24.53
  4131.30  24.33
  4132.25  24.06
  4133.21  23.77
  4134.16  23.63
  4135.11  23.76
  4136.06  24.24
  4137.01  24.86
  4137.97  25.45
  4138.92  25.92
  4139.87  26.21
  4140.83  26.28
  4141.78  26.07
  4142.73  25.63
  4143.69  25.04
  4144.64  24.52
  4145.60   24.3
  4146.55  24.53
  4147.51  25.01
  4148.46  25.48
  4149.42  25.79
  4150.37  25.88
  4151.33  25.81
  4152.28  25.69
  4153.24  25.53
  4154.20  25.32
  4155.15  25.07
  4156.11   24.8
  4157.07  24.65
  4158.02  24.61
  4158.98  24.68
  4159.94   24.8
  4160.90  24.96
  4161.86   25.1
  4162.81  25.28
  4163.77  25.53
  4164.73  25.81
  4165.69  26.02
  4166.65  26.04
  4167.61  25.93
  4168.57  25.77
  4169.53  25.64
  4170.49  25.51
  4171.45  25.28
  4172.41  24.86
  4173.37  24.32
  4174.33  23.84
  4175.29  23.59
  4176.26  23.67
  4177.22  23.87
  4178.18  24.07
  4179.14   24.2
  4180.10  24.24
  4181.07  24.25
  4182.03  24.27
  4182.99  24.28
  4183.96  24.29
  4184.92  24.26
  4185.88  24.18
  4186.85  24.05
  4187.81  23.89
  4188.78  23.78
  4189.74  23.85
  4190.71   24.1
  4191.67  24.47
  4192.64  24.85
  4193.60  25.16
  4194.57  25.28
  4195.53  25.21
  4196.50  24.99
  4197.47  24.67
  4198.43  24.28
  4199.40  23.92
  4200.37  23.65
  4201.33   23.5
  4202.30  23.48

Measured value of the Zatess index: 1.01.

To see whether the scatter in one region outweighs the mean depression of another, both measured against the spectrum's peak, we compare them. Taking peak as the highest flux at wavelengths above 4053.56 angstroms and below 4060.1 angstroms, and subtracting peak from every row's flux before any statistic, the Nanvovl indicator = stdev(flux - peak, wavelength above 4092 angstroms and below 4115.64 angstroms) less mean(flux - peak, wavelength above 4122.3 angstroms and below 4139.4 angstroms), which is 2.2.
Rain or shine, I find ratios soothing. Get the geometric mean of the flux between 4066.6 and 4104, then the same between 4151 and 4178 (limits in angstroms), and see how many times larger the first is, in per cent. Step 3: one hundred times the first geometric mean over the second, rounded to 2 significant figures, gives 95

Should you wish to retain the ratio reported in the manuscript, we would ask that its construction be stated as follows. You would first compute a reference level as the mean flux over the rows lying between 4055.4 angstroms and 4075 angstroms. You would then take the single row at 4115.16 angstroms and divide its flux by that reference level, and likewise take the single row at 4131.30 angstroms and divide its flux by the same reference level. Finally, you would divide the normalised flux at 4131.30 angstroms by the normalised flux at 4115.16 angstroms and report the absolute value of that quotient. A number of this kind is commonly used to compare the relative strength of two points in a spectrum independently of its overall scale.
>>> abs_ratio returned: 0.97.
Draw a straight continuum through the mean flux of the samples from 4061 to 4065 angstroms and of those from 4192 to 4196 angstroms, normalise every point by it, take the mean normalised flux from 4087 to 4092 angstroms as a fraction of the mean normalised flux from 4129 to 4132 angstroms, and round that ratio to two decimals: 1.08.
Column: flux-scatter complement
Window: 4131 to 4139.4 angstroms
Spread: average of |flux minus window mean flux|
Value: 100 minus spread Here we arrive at 99.4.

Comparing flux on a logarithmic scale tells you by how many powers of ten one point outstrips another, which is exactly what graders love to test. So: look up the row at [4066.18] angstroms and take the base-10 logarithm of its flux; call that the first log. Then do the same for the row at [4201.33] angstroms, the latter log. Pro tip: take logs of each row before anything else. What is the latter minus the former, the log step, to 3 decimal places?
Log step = 0.017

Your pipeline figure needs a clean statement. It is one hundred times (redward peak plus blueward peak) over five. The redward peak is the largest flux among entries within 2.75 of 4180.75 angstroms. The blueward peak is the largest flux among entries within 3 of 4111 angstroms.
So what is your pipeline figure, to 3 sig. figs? 981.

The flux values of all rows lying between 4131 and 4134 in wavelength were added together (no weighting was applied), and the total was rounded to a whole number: 72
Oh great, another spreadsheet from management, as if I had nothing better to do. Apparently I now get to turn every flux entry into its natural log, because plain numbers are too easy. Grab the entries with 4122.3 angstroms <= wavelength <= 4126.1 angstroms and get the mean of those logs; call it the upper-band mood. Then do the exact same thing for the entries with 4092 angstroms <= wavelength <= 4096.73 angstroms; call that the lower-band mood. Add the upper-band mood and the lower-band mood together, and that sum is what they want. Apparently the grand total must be 6.45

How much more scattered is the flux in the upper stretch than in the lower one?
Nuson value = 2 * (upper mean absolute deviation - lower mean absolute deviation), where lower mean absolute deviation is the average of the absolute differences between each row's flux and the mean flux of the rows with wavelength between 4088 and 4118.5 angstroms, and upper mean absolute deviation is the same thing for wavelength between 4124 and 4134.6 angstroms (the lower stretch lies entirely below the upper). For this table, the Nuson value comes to -3.2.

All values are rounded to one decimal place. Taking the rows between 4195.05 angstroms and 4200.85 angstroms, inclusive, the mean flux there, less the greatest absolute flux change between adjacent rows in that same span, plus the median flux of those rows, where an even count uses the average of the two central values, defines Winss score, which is 48.5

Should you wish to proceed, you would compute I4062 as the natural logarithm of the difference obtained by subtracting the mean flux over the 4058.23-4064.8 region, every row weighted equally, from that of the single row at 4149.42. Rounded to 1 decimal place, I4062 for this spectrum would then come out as 0.5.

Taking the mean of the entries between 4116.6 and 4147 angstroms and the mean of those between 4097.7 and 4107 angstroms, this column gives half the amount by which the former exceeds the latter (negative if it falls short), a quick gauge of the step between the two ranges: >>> 2.0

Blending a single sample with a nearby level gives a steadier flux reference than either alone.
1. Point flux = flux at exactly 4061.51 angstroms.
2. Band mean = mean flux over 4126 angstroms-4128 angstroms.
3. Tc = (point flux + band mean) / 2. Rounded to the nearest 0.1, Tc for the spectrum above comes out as 24.7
